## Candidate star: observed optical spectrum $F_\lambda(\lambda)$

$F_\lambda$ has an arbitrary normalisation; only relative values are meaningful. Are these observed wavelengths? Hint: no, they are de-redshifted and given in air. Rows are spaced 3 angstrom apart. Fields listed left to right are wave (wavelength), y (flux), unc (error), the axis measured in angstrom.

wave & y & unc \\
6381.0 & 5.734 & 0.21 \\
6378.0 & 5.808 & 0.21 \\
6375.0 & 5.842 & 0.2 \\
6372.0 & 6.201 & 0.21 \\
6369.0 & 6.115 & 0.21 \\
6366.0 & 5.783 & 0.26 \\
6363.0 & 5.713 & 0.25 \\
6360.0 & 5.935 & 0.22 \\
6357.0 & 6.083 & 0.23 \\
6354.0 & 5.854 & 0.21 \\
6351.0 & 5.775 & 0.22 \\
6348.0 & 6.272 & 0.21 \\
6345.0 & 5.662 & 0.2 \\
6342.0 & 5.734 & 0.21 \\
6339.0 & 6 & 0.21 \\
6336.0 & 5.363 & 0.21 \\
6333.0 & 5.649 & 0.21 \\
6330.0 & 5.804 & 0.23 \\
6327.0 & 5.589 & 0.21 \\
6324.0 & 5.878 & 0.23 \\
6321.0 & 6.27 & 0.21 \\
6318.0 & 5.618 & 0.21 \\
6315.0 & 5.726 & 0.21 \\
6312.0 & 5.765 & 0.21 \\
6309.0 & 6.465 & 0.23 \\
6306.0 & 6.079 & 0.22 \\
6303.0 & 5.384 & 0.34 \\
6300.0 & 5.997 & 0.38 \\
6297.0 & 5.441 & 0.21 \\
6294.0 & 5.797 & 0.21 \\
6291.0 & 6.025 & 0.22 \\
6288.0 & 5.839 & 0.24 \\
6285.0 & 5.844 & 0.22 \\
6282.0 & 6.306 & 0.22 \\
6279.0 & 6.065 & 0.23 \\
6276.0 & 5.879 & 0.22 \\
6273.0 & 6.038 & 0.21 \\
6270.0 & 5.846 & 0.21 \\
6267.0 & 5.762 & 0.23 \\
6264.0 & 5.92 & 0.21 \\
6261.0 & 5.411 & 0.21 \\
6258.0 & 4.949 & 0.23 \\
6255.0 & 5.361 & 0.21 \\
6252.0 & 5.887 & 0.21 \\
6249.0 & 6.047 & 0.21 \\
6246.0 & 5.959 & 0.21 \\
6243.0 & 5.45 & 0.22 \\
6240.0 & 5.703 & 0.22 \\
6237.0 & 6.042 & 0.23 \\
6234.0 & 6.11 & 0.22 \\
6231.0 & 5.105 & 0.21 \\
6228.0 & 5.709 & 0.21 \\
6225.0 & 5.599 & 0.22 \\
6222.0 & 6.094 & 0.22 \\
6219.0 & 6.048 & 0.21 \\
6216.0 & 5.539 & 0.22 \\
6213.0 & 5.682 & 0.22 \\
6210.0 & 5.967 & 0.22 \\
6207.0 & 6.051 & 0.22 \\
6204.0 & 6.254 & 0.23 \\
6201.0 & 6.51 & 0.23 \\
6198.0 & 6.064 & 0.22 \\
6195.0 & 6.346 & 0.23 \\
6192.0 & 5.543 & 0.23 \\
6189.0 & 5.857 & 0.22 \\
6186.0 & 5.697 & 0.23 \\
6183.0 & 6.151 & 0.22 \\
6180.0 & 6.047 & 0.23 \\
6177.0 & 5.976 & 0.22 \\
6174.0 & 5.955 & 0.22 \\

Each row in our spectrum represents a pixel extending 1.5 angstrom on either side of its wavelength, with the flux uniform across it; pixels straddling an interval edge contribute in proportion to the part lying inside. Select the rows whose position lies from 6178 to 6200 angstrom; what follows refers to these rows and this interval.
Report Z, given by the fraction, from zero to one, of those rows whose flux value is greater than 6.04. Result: 0.6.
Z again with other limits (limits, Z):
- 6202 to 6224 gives 0.6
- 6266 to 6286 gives 0.3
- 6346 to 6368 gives 0.3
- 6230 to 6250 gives 0.4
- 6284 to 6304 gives 0.0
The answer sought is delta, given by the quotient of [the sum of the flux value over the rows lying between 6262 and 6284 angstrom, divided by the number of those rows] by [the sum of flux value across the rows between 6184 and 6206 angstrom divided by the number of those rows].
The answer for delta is 0.99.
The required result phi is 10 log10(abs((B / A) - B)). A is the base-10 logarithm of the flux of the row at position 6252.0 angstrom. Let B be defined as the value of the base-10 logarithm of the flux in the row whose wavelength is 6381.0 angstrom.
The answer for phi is -6.45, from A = 0.770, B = 0.758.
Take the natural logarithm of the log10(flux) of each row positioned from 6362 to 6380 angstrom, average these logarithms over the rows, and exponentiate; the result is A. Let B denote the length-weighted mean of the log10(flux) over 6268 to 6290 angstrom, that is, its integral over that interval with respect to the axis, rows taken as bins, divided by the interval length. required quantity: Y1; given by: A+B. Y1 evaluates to 1.55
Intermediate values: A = 0.771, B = 0.776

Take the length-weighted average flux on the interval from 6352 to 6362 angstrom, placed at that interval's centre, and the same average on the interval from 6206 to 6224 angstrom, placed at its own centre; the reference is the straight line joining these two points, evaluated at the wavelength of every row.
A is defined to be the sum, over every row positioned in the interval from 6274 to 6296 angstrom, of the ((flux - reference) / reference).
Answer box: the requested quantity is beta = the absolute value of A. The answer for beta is 0.07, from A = 0.07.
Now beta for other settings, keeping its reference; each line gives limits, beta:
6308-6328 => 0.02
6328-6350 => 0.17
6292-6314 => 0.08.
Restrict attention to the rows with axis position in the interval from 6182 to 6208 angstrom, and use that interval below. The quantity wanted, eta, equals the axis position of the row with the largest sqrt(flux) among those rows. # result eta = 6201.0 angstrom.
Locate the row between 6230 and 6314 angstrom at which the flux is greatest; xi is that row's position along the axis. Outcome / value 6309.0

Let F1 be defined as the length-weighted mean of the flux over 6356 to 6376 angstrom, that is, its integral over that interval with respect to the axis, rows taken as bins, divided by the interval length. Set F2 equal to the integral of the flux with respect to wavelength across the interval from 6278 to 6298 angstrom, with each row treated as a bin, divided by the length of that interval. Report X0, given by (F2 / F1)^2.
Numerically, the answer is 0.99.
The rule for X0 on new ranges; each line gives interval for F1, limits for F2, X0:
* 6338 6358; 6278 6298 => 1.00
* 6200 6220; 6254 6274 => 0.88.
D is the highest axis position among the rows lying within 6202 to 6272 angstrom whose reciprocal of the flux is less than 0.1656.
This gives 6249.0 angstrom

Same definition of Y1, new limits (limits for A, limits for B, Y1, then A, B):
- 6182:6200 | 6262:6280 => 1.54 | 0.773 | 0.771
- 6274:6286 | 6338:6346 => 1.54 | 0.780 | 0.763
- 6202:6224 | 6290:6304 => 1.53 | 0.774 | 0.758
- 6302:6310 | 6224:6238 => 1.53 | 0.774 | 0.755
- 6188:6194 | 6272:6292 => 1.53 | 0.756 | 0.778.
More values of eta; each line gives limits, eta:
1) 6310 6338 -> 6321.0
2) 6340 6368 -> 6348.0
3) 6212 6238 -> 6234.0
